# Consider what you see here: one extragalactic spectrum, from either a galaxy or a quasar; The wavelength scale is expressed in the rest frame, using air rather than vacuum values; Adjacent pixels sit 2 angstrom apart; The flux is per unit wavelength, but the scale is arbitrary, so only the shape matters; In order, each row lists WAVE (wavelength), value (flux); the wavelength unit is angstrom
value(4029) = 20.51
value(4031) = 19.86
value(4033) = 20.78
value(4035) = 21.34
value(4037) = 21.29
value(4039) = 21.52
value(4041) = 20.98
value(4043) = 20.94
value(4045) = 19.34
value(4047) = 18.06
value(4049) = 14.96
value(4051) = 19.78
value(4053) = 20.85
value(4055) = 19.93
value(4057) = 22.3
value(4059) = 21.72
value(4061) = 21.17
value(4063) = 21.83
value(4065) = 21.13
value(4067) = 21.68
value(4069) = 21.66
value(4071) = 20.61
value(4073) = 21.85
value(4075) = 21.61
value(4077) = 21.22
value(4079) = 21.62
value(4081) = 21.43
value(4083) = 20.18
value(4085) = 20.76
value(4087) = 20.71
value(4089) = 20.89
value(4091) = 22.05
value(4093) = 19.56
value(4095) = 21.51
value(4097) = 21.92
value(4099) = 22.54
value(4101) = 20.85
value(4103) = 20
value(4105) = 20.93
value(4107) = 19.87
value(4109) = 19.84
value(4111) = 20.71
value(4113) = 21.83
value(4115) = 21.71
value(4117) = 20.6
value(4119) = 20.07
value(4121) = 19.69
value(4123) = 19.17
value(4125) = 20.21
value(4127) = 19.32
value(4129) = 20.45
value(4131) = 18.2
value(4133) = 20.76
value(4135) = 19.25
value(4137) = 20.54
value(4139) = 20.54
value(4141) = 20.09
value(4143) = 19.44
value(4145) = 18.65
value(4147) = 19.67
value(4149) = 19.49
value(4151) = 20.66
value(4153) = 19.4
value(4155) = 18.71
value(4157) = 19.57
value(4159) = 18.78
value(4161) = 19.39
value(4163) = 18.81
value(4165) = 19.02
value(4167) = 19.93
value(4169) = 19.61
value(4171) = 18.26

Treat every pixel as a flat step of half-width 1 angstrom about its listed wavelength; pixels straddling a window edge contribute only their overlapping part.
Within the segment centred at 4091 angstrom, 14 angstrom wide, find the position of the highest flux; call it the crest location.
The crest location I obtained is 4091 angstrom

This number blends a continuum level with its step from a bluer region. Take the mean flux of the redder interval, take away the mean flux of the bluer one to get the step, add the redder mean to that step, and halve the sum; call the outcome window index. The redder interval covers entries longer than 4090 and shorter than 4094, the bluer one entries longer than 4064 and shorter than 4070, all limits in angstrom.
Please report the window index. 10.1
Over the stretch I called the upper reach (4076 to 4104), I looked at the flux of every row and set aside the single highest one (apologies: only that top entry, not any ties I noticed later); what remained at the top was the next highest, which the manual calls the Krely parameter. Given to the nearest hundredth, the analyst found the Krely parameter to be 22.05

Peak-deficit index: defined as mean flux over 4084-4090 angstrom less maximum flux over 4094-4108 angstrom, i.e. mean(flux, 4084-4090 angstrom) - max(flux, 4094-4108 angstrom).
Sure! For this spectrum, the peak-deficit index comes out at -1.8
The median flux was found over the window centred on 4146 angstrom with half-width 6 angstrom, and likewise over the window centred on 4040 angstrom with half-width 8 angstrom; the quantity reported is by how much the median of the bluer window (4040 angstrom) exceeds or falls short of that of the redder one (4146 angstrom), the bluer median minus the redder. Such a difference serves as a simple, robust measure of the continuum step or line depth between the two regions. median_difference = 1.4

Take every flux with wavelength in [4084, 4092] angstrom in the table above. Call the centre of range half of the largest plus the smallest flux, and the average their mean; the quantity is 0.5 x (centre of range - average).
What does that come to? 0.14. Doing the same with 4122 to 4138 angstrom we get -0.13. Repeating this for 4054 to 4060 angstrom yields -0.10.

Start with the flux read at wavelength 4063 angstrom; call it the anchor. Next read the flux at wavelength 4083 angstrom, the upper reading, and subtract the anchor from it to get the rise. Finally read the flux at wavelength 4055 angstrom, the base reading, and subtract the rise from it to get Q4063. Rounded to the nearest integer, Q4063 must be 22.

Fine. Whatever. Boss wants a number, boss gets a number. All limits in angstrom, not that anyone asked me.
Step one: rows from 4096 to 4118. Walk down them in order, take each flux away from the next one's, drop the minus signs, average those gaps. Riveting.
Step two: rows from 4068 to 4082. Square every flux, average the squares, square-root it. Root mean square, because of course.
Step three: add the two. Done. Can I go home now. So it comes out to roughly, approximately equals 22.3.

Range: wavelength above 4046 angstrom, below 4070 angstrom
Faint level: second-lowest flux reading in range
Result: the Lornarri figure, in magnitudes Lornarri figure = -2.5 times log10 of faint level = -3.14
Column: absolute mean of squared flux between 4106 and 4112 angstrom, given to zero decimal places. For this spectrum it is 406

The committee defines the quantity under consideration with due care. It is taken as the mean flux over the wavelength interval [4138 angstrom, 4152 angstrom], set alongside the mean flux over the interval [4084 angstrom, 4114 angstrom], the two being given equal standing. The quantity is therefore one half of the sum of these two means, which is 20.36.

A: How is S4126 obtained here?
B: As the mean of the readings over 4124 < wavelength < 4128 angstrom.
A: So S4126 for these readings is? 19.8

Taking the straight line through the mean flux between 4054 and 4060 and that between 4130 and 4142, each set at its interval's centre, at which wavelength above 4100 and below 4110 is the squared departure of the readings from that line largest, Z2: 4107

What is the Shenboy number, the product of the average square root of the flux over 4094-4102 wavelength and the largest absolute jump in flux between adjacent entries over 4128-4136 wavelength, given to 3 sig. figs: 11.9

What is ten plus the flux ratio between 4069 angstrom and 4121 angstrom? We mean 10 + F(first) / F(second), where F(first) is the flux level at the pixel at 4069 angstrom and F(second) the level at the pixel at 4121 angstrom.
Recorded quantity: 11.1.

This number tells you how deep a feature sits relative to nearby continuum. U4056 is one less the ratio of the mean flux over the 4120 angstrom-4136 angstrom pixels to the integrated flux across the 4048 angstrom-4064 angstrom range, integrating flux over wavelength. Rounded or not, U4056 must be 0.9396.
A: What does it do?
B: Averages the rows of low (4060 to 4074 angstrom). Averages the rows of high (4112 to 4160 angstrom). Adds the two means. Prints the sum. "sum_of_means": 41.3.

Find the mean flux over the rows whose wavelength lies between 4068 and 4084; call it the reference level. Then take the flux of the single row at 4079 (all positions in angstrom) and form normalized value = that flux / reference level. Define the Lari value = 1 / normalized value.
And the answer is 0.984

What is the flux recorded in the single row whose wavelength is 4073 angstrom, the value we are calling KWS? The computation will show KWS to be 21.85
